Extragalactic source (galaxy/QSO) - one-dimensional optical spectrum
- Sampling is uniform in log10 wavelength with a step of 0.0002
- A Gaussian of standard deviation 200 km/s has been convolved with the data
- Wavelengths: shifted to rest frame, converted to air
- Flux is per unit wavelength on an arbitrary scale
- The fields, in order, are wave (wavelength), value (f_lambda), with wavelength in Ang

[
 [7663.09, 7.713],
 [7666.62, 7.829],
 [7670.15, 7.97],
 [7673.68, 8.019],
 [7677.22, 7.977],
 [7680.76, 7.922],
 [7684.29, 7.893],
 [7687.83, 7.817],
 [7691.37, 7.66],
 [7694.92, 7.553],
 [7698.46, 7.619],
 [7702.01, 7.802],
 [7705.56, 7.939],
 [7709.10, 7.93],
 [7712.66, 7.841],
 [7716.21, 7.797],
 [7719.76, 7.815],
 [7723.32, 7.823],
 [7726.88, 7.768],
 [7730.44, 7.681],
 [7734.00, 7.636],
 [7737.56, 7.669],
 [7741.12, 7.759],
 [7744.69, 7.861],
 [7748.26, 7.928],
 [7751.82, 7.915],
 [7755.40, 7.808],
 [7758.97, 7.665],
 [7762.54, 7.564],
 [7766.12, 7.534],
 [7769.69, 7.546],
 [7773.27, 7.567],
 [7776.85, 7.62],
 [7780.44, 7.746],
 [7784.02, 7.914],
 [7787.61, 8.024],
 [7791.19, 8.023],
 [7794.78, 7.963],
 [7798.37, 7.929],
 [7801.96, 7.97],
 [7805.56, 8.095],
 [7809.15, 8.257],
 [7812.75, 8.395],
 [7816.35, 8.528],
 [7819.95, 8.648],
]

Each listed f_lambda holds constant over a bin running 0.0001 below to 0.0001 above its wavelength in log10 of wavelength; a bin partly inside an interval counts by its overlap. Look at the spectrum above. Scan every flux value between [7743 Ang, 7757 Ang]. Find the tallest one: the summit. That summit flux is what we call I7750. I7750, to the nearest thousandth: 7.928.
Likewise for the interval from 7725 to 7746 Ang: 7.861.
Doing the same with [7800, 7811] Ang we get 8.257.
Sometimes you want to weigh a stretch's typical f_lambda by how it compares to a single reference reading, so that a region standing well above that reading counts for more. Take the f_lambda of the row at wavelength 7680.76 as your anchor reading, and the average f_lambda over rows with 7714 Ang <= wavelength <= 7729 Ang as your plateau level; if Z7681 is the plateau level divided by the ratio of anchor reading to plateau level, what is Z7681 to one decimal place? 7.7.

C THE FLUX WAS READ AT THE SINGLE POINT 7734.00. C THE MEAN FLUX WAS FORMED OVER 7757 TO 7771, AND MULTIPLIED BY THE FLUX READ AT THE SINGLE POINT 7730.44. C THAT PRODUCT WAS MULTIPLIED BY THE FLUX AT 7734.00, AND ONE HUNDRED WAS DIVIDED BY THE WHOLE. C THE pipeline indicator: 0.225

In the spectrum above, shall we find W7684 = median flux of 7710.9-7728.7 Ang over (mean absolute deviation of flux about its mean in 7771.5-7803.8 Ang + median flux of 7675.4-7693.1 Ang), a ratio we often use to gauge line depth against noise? 0.972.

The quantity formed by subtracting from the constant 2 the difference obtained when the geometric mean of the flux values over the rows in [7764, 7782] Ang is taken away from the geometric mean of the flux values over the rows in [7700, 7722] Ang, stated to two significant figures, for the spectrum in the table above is 1.7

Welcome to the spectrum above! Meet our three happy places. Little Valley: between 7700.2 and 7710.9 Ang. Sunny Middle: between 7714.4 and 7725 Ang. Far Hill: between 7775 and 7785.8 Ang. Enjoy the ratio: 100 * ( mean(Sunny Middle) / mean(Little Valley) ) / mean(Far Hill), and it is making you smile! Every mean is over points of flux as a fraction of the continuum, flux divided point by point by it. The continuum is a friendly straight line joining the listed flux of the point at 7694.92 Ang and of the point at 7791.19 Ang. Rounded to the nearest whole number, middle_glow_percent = 101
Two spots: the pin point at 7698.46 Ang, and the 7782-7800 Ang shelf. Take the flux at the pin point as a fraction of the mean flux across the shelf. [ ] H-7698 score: 0.956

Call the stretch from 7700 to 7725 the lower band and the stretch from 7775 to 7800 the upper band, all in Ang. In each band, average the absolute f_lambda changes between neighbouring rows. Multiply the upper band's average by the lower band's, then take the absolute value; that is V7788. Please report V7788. 0.0042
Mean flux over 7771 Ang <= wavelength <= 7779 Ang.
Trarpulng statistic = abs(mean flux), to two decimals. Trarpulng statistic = 7.59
